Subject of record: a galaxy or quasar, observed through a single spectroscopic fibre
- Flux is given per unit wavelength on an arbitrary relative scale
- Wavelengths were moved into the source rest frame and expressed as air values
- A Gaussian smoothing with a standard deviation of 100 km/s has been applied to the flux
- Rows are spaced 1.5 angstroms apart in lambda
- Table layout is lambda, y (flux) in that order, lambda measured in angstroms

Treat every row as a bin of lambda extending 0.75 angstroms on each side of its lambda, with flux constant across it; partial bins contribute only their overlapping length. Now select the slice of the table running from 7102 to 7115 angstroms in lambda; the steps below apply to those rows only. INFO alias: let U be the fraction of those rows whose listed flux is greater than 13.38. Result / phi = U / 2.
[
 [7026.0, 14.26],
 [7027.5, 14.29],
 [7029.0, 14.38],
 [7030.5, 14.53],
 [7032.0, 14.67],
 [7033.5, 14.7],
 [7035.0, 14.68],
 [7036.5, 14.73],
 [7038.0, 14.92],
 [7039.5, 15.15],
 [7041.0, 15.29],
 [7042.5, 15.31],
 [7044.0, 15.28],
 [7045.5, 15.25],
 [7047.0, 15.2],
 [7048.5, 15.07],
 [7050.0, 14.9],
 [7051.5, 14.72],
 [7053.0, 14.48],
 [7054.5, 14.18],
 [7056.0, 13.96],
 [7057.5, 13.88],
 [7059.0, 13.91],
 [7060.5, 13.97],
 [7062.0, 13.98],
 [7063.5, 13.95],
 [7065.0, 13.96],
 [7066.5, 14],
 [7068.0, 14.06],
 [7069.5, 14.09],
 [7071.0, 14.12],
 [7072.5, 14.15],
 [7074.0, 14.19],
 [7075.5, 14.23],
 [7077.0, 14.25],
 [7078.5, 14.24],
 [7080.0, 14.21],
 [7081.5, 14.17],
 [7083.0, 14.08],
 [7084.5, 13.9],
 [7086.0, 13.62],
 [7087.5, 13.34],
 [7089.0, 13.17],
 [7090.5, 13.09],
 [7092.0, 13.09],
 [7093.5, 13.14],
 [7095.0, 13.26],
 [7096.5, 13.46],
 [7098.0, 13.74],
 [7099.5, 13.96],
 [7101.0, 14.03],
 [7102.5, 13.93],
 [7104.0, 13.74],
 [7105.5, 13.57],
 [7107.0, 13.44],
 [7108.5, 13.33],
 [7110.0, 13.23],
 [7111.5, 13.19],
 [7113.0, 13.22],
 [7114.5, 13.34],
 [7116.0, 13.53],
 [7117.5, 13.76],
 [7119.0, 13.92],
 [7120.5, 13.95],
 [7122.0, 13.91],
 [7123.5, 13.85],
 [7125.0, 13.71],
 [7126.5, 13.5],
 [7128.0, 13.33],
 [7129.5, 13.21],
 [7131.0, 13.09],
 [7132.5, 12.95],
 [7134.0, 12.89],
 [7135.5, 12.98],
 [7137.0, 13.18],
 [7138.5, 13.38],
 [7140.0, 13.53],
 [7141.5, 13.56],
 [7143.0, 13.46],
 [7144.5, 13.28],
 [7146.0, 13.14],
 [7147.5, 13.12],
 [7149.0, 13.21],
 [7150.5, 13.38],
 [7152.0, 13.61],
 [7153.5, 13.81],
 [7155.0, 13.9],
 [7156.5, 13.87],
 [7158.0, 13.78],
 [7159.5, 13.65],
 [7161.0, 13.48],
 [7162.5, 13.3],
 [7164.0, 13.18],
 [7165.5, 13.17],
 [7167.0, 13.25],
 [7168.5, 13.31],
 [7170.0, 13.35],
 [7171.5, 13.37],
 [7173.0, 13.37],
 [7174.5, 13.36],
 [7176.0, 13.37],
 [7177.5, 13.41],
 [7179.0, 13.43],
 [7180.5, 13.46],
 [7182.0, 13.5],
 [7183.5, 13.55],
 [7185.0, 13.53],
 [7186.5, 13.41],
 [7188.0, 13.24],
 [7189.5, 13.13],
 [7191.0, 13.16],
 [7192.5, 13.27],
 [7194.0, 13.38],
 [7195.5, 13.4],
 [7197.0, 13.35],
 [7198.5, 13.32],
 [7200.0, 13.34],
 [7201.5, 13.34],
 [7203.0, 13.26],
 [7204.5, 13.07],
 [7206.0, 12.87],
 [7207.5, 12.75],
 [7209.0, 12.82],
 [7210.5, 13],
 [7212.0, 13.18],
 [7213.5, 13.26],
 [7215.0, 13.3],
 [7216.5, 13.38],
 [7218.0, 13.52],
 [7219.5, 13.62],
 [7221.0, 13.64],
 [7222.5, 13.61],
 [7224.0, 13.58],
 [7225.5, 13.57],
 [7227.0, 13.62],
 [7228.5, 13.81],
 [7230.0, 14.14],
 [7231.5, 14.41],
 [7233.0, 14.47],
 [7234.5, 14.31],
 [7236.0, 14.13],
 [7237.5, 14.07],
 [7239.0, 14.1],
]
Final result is 0.2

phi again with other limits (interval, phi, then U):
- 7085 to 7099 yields 0.2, 0.33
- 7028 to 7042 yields 0.5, 1.00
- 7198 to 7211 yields 0.0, 0.00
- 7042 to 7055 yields 0.5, 1.00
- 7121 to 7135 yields 0.2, 0.44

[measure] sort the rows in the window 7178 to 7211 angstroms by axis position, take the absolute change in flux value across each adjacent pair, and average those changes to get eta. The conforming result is 0.083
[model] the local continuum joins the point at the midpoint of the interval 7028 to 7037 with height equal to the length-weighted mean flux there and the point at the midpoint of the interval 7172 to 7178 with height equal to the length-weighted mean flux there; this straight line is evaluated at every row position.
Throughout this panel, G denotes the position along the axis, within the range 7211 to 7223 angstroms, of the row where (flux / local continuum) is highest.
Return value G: 7221.0 angstroms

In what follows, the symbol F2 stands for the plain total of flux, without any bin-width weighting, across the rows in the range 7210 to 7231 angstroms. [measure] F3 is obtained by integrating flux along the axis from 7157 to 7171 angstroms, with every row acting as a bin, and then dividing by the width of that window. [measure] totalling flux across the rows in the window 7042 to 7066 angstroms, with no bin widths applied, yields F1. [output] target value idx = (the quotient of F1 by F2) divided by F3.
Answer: 0.09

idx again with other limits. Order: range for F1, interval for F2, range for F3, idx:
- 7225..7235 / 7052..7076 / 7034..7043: 0.03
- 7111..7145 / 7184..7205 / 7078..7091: 0.12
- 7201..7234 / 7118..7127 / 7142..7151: 0.27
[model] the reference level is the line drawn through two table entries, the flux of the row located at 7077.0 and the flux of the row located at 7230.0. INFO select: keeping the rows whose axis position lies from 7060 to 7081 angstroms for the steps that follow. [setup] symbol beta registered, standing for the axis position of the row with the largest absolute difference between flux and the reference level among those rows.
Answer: 7063.5 angstroms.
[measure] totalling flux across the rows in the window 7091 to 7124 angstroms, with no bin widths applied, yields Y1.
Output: 299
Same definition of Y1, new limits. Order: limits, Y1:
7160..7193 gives 294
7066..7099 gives 304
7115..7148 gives 295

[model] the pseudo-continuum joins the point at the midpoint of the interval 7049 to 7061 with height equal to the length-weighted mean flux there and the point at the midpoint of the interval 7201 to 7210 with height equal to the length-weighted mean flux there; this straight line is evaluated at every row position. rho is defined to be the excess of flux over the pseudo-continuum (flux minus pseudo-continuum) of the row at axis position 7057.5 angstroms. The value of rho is -0.37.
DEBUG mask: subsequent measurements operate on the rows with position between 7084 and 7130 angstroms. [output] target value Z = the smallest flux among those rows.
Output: 13.09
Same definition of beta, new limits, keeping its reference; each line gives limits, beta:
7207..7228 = 7207.5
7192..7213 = 7207.5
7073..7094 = 7090.5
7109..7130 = 7111.5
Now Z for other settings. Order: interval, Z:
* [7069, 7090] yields 13.17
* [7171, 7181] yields 13.36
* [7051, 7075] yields 13.88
